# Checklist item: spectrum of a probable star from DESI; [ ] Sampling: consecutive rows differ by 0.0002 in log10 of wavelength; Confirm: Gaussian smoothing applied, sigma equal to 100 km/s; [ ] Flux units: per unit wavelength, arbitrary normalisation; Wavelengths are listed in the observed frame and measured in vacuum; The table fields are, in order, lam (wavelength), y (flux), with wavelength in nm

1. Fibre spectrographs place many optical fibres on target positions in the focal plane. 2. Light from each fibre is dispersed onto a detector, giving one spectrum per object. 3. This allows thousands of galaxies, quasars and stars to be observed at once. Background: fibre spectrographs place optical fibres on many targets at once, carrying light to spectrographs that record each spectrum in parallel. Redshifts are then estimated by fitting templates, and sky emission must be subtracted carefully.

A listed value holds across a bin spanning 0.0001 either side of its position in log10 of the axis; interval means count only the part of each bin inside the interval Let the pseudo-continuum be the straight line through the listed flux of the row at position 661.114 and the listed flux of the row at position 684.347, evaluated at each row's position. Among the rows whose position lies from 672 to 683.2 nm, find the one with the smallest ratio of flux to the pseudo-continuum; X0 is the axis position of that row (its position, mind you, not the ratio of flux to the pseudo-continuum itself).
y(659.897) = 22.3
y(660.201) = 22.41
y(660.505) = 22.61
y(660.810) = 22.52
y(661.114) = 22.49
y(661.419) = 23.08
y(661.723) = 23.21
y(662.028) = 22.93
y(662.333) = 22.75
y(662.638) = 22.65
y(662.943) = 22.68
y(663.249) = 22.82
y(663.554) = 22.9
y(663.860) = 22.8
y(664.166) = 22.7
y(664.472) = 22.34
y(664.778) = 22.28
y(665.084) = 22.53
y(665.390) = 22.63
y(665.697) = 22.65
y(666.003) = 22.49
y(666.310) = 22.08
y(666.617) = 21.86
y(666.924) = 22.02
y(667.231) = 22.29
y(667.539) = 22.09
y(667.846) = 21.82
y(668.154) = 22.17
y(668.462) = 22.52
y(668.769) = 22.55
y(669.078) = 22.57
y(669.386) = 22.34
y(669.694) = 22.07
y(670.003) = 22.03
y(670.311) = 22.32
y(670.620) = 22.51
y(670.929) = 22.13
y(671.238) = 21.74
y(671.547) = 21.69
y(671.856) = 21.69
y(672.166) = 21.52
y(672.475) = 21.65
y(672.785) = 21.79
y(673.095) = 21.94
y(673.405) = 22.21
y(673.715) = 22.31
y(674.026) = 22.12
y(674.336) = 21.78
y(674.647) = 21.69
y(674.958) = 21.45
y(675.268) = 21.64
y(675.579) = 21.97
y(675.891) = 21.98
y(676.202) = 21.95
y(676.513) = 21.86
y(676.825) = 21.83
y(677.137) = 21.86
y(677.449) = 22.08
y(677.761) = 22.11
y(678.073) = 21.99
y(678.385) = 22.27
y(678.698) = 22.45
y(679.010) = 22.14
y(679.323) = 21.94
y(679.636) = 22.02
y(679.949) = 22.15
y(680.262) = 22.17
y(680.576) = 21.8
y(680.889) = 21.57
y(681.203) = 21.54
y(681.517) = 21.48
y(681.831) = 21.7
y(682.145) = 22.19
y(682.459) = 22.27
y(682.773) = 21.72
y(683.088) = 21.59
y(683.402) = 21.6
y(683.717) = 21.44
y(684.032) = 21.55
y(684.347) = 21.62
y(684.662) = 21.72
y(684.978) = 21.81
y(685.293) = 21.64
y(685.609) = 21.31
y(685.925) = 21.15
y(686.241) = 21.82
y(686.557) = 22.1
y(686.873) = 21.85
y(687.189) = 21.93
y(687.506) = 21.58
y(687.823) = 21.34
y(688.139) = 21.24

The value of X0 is 672.166 nm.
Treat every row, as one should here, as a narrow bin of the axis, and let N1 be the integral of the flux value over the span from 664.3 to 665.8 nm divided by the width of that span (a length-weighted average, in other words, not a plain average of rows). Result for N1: 22.5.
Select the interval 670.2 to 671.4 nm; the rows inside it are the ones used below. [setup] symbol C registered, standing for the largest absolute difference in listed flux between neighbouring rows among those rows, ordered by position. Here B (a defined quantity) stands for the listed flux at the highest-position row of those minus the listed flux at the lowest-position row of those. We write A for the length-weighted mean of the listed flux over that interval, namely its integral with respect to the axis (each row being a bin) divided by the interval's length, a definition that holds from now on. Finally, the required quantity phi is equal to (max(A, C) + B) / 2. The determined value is 10.79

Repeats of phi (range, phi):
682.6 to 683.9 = 10.66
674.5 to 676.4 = 11.03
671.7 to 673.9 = 11.25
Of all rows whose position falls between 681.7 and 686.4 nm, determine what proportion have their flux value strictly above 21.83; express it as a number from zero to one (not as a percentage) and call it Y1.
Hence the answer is 0.1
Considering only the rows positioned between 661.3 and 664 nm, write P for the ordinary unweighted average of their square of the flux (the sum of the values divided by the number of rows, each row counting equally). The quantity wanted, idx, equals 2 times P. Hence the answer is 1046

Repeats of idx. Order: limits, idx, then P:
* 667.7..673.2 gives 973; 487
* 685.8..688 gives 940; 470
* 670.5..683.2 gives 961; 480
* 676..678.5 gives 967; 484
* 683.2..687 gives 936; 468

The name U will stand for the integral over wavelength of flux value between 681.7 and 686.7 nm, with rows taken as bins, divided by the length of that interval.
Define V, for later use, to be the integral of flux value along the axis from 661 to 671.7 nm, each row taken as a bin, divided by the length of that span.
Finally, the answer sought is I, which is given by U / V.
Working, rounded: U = 21.7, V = 22.4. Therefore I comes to 0.97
